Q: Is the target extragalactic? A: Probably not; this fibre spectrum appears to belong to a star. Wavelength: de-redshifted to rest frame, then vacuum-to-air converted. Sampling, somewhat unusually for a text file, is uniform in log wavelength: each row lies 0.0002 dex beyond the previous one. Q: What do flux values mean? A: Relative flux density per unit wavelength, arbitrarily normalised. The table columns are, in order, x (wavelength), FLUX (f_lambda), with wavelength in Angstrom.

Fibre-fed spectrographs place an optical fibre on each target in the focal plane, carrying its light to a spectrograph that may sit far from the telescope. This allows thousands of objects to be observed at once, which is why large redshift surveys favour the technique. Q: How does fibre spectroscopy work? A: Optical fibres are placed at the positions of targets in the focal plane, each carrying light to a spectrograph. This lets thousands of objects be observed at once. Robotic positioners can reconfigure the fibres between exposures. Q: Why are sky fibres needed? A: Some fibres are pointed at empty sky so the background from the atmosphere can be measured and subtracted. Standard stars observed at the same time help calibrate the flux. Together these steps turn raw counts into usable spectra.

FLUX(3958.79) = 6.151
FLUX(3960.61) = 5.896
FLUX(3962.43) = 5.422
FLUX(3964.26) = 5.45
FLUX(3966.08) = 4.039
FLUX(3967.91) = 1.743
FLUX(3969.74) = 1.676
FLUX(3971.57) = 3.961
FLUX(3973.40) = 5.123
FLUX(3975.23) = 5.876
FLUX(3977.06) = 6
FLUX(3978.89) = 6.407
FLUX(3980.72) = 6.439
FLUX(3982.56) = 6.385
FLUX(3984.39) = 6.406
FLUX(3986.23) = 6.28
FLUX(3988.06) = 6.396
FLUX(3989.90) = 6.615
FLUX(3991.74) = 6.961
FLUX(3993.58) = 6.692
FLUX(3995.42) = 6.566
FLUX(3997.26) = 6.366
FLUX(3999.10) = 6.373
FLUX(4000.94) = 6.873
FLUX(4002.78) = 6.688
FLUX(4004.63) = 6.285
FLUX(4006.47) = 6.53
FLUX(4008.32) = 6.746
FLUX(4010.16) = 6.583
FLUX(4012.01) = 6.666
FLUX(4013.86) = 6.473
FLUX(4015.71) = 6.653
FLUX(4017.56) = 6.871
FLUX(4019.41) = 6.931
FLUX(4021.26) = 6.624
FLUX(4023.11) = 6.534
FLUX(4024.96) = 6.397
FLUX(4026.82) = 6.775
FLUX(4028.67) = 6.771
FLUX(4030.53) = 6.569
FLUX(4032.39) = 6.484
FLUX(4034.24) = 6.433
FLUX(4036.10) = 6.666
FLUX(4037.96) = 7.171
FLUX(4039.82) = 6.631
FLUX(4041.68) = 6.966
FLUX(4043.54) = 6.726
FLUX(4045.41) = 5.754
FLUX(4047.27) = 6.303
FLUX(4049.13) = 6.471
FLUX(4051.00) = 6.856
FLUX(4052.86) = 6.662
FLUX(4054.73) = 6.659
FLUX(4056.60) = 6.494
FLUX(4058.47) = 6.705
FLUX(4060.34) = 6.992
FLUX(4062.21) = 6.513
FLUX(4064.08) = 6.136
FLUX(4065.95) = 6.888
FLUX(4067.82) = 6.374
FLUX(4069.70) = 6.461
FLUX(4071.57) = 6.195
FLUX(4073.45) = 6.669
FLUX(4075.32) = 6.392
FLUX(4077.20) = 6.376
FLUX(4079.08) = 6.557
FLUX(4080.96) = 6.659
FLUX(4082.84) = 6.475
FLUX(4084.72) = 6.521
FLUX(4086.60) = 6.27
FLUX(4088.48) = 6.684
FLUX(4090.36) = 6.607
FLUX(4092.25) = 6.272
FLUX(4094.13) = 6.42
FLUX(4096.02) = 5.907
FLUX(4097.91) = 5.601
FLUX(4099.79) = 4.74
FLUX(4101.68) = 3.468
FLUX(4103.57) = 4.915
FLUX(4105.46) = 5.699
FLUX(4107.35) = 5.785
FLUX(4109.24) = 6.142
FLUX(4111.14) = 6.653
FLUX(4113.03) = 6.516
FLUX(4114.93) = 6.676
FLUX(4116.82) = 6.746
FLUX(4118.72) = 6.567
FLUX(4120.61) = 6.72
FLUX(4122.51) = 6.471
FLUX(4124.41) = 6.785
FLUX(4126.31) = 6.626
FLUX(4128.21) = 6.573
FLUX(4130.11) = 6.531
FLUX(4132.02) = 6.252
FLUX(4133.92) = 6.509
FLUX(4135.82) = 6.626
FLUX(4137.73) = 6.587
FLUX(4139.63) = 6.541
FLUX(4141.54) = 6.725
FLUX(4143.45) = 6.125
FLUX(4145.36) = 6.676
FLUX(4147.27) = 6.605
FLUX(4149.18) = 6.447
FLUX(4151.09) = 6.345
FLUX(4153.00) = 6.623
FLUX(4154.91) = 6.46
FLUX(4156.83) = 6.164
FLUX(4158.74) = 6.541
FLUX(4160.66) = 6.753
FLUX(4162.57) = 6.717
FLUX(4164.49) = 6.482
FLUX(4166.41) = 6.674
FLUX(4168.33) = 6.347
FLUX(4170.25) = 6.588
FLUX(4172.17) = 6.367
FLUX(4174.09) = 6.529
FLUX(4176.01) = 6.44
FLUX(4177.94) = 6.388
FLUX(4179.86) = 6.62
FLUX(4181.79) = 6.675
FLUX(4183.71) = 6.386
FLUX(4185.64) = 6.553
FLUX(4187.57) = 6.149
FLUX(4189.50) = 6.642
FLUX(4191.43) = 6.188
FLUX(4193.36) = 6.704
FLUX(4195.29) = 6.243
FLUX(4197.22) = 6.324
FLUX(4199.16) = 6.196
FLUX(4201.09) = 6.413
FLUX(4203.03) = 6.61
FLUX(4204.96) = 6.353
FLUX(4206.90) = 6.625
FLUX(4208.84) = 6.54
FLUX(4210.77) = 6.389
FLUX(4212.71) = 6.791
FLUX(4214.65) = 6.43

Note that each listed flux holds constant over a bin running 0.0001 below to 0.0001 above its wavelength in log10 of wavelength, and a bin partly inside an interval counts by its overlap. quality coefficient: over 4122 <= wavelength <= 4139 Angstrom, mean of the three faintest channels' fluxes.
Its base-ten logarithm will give 0.81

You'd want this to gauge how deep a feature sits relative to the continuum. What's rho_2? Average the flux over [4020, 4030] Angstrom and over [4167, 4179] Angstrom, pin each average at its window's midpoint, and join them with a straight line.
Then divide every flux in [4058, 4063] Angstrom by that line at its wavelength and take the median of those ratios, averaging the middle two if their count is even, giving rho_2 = 1.02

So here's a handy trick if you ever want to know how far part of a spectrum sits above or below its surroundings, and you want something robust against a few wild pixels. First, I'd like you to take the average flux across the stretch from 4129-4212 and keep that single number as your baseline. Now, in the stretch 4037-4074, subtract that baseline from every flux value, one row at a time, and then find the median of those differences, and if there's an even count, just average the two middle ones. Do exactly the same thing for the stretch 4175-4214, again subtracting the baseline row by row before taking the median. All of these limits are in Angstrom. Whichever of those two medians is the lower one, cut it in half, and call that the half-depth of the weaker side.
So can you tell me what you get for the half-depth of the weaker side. -0.027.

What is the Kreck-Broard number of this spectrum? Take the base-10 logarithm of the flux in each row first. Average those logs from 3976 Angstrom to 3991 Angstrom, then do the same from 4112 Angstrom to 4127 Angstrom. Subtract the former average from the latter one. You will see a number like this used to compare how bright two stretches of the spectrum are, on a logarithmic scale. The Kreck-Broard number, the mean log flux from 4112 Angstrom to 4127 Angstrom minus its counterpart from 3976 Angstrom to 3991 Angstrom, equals 0.018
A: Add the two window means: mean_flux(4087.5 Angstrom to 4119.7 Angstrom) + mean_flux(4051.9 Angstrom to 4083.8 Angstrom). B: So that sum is 12.5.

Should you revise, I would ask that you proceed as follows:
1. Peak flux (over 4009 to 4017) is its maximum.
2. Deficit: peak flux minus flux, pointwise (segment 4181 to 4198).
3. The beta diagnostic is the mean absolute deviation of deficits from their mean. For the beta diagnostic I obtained 0.19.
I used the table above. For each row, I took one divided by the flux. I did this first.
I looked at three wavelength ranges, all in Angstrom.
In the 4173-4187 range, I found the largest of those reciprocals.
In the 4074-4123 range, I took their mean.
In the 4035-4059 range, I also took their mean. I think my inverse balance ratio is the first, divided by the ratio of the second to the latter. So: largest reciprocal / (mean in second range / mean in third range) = 0.1428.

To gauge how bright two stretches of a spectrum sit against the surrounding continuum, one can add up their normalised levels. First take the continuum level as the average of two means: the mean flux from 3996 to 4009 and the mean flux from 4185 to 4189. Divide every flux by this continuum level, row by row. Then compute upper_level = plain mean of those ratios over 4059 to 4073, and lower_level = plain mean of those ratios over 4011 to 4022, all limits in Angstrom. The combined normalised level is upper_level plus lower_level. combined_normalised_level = 2.05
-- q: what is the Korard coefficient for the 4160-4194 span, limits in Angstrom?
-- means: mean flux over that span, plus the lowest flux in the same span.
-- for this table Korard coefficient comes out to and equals 12.66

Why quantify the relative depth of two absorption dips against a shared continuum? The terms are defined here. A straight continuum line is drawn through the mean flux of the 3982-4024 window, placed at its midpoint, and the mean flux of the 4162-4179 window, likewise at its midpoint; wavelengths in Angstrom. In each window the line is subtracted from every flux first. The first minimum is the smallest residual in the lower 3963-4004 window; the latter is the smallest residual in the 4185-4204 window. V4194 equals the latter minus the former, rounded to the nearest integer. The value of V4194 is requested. 5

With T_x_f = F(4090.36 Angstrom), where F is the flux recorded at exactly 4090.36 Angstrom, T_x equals 6.607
